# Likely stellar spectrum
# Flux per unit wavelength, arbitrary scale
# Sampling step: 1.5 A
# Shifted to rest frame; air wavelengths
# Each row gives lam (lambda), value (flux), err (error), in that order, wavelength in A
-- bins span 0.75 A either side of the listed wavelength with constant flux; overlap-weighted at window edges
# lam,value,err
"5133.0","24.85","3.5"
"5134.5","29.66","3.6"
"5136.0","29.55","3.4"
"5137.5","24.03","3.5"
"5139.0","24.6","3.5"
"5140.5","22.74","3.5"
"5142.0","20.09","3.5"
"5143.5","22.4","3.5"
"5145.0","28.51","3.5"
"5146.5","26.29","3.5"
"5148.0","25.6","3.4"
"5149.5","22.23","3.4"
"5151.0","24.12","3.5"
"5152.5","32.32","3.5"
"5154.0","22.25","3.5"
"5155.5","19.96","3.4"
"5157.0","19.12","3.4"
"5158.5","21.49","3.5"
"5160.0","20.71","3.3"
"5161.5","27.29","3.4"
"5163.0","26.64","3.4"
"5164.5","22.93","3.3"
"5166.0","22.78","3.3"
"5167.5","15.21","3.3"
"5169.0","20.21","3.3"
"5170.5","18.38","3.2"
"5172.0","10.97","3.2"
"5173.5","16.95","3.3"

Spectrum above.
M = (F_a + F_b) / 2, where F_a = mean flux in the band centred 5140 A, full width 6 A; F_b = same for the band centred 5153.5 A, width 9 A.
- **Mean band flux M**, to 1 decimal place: 23.1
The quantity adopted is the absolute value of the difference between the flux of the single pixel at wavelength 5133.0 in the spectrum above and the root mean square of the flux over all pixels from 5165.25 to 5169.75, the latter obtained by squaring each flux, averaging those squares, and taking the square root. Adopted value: 5.2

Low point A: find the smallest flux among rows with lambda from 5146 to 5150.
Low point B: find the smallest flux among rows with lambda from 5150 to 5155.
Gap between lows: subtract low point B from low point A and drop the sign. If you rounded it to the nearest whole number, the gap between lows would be 0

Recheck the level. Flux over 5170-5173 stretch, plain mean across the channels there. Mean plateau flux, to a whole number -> 15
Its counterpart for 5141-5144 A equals 21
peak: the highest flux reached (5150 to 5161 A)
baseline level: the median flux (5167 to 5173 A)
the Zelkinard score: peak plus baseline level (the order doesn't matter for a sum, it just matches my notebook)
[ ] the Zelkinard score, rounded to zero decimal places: 49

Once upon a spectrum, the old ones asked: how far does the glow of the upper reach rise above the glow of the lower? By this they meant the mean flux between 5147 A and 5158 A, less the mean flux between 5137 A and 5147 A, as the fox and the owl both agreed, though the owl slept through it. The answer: -0.4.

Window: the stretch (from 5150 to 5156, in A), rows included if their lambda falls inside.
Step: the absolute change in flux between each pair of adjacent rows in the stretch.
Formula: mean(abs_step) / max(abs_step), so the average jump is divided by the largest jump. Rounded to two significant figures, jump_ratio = 0.68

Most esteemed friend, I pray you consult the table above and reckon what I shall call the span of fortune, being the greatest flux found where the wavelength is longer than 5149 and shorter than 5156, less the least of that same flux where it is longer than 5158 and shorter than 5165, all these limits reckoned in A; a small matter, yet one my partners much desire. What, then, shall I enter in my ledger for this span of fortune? 12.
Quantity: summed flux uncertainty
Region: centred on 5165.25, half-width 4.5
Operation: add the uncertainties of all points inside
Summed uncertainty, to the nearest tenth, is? 20.0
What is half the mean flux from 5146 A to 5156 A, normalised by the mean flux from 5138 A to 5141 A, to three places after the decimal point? 0.521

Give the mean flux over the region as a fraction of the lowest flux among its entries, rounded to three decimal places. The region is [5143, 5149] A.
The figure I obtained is 1.147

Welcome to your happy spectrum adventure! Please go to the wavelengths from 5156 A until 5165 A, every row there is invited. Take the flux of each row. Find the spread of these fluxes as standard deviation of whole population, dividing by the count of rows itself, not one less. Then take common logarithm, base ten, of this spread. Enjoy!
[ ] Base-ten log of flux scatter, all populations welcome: 0.48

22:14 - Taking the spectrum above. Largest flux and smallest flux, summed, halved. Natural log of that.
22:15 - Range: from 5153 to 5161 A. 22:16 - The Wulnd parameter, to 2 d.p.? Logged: 3.03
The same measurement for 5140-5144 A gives 3.06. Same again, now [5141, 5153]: 3.27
